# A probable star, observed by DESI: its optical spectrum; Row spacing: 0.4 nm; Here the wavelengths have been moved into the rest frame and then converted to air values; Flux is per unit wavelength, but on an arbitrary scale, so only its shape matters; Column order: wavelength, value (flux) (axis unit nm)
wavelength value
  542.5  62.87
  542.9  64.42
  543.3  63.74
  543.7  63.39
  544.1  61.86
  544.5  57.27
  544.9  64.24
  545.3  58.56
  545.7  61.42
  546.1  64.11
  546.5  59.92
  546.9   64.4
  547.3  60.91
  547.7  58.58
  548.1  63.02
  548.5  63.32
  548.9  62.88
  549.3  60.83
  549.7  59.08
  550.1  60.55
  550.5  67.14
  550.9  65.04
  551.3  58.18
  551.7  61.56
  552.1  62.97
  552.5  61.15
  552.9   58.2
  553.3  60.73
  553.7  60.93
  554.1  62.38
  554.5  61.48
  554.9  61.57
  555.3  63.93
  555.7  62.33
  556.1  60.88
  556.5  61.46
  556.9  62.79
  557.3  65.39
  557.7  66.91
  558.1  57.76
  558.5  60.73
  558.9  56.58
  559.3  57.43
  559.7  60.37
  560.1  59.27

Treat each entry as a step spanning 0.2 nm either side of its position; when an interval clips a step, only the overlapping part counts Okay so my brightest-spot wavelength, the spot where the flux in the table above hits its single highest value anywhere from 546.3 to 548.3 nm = 546.9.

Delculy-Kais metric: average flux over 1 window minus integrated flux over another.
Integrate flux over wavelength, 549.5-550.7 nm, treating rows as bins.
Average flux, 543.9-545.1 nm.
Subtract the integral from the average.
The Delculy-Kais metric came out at -14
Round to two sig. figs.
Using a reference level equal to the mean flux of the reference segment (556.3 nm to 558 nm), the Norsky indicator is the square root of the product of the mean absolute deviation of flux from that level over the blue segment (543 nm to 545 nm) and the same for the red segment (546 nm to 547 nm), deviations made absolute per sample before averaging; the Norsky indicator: 1.8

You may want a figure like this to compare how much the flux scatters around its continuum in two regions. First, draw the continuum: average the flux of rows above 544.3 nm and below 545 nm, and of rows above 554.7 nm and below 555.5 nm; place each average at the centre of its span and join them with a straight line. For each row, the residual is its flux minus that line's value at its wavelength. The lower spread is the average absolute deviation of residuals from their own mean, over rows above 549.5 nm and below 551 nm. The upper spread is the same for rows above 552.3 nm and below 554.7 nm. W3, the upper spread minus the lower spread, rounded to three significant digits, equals -2.21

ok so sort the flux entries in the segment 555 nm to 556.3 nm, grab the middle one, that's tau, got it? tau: 62.3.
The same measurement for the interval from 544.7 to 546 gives 61.4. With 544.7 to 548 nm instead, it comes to 61.2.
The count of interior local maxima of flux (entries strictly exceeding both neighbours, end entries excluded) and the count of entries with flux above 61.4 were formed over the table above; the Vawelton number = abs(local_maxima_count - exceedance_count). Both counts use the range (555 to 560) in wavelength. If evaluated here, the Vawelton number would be 4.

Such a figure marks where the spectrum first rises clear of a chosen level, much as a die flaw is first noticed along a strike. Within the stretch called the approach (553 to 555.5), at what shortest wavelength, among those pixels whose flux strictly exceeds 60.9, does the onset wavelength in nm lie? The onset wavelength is 553.7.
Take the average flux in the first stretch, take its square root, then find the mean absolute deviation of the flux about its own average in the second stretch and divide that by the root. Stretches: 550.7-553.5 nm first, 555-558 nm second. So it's 0.22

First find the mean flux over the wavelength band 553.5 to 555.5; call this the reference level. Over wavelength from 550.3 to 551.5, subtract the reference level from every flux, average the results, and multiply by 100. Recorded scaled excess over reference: 140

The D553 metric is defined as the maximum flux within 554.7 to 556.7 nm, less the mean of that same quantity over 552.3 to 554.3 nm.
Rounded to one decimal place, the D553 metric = 3.3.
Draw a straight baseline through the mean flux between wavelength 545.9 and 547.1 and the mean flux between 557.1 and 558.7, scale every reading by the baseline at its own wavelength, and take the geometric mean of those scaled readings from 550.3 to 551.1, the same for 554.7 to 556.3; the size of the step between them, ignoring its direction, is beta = 0.062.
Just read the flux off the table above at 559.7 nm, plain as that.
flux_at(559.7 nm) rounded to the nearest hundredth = 60.37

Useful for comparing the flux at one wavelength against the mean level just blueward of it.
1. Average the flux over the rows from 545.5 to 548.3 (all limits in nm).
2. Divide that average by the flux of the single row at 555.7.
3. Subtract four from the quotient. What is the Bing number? -3.01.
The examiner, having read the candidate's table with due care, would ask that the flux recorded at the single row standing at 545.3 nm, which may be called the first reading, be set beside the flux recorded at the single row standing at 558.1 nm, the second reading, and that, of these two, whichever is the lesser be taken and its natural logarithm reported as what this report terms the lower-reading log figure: 4.06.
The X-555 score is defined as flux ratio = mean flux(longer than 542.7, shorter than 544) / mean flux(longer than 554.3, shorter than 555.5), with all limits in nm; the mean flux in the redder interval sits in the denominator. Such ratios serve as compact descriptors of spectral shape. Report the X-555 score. 1.02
